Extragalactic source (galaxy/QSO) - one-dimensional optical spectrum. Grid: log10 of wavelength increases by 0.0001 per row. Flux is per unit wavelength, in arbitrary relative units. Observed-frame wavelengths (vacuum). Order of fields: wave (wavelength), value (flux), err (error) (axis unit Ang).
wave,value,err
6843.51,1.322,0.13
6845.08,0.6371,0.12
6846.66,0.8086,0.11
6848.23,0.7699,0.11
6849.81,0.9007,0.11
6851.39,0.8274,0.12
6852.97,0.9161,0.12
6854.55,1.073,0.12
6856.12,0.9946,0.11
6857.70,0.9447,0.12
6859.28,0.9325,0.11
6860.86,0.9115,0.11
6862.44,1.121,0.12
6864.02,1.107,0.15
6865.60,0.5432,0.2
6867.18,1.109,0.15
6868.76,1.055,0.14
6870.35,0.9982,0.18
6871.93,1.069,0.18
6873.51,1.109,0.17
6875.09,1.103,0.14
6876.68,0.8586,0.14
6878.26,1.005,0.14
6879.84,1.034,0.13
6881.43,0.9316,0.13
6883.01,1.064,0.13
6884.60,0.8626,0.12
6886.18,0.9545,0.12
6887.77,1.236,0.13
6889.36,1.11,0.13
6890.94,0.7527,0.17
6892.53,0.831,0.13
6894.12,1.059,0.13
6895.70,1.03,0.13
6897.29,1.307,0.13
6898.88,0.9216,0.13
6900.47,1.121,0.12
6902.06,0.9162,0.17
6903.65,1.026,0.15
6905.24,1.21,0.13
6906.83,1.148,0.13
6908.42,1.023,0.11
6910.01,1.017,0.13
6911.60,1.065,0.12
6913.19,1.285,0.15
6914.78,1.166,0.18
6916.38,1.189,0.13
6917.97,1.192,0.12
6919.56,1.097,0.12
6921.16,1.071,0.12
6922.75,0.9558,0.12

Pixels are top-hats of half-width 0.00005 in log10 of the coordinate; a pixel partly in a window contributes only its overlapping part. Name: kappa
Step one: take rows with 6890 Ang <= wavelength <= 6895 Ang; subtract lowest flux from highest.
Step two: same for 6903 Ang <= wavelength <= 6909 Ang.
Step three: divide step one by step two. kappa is 1.6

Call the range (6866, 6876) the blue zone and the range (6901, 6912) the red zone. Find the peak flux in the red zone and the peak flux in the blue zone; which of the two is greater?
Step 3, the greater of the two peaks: 1.21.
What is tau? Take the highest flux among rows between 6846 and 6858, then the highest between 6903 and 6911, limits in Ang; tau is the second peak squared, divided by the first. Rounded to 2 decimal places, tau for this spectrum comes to 1.36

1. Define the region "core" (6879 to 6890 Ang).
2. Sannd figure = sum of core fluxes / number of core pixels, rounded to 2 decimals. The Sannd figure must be 1.03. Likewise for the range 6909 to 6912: 1.04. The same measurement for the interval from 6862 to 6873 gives 1.00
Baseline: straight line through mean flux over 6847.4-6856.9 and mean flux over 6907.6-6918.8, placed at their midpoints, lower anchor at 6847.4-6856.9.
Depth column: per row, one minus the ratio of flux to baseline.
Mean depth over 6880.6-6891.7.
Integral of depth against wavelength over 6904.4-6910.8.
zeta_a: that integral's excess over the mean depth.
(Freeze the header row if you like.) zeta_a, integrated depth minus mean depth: 0.0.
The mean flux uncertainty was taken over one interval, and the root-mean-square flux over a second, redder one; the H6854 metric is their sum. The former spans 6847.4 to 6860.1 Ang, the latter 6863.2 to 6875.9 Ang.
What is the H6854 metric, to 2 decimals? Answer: 1.14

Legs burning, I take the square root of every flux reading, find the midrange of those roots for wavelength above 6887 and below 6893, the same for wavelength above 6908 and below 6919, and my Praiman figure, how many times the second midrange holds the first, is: 1.08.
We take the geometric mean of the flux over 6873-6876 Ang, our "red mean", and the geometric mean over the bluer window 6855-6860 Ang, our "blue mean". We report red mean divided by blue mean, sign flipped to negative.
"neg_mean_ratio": -1.16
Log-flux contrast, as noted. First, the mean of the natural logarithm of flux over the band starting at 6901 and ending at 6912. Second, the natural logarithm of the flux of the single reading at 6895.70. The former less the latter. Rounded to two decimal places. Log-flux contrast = 0.02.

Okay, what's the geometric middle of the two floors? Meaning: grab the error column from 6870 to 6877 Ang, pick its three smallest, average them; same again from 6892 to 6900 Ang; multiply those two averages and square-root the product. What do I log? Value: 0.140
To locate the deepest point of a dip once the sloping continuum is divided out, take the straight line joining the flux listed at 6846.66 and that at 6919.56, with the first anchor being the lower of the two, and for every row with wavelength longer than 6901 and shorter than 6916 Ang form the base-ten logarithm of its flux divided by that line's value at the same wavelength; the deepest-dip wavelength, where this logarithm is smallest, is 6902.06 Ang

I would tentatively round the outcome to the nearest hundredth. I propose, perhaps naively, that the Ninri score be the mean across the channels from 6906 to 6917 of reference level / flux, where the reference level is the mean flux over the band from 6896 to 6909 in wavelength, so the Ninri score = 0.97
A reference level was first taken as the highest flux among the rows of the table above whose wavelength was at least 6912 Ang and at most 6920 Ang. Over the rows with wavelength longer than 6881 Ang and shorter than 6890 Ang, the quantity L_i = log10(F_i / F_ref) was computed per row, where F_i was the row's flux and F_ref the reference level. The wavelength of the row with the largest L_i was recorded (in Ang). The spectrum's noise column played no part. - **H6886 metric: 6887.77 Ang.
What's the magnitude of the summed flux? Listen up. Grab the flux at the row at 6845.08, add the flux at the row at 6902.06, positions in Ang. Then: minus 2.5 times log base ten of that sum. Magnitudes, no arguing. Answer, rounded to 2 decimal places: -0.48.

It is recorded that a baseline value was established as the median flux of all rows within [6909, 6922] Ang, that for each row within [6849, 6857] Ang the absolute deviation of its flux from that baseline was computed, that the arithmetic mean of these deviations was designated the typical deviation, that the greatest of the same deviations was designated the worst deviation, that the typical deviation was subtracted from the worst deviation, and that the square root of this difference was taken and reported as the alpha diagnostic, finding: 0.34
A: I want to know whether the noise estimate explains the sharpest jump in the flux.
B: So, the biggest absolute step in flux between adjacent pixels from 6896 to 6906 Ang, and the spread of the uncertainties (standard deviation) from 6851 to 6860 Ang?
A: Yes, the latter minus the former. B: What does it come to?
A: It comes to -0.38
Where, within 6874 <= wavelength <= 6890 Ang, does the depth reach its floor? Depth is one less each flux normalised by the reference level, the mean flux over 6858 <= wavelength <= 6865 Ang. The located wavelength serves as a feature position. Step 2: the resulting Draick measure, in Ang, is 6887.77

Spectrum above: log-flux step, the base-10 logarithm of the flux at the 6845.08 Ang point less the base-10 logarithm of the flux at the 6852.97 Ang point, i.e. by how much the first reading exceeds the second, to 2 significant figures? -0.16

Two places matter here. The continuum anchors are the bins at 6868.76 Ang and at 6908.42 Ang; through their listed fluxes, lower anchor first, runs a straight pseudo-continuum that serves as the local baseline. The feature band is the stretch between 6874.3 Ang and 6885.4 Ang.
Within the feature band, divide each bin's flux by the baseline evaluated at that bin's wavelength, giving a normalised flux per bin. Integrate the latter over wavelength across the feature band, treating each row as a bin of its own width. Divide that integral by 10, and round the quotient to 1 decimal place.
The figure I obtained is 1.0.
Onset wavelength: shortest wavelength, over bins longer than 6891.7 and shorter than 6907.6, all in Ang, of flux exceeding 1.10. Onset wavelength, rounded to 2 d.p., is 6897.29 Ang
